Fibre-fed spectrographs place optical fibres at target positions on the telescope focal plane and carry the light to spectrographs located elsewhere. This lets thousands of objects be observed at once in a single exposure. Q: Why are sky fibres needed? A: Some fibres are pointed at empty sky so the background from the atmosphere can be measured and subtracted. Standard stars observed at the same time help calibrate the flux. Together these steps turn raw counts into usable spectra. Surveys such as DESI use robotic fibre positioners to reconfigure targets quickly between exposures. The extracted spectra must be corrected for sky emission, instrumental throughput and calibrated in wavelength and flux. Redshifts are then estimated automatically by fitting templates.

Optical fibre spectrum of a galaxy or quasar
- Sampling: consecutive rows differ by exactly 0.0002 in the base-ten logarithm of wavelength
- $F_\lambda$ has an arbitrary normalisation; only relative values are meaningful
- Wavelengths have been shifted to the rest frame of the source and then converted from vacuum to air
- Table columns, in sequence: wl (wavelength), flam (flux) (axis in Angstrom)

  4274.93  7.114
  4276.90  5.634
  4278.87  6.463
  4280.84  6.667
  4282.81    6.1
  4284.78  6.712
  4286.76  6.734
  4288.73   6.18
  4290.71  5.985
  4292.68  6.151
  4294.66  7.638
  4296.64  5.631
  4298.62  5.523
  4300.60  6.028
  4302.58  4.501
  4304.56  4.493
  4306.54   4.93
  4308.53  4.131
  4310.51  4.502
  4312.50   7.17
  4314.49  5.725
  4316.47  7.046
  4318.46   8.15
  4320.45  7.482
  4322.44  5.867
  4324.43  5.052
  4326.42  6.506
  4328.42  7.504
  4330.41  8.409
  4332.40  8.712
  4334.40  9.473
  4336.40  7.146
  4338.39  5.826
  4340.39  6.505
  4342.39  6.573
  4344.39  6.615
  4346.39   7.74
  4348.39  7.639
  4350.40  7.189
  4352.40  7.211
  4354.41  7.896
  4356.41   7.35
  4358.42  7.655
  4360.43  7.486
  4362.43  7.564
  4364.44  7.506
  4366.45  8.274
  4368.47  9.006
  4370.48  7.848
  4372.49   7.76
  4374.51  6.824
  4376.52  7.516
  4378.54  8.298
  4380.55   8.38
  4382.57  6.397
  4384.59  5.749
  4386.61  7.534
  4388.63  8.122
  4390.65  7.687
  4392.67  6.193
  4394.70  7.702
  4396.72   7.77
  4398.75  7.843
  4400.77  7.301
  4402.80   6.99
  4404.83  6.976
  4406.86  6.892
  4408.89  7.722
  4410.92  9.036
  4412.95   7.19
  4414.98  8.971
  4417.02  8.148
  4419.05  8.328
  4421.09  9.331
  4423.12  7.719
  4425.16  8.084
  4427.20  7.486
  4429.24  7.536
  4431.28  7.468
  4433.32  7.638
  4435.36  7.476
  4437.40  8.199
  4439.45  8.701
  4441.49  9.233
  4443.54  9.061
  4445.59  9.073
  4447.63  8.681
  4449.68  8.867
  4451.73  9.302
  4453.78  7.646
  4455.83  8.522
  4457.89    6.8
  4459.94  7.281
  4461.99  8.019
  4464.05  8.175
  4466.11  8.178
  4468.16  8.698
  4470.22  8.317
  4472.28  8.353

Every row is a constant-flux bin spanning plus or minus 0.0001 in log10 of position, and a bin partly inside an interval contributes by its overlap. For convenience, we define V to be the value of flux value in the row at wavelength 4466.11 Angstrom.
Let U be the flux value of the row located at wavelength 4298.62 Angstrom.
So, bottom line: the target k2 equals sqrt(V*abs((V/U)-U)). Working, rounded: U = 5.523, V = 8.178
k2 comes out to 5.7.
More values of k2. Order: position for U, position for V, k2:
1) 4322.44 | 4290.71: 5.4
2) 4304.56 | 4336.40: 4.6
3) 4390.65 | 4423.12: 7.2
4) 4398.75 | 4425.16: 7.4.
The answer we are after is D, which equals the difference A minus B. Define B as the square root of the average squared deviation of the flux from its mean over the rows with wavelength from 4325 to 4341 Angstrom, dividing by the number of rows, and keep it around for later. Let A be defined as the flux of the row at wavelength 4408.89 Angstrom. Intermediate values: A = 7.722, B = 1.2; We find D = 6.5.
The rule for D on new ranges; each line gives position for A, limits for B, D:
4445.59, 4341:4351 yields 8.6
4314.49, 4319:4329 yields 4.8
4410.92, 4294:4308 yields 8.0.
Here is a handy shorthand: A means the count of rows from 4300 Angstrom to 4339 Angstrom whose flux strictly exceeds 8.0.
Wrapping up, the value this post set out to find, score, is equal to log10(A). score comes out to 0.60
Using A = 4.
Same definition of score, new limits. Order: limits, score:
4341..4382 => 0.60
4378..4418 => 0.78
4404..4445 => 1.00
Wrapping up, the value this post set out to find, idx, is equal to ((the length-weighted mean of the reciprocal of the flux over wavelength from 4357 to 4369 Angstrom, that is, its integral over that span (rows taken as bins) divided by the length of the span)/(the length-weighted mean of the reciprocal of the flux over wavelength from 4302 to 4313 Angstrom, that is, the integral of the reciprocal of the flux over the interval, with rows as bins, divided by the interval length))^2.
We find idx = 0.4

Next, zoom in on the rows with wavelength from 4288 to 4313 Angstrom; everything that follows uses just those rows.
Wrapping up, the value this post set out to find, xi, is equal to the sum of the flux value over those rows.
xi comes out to 73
